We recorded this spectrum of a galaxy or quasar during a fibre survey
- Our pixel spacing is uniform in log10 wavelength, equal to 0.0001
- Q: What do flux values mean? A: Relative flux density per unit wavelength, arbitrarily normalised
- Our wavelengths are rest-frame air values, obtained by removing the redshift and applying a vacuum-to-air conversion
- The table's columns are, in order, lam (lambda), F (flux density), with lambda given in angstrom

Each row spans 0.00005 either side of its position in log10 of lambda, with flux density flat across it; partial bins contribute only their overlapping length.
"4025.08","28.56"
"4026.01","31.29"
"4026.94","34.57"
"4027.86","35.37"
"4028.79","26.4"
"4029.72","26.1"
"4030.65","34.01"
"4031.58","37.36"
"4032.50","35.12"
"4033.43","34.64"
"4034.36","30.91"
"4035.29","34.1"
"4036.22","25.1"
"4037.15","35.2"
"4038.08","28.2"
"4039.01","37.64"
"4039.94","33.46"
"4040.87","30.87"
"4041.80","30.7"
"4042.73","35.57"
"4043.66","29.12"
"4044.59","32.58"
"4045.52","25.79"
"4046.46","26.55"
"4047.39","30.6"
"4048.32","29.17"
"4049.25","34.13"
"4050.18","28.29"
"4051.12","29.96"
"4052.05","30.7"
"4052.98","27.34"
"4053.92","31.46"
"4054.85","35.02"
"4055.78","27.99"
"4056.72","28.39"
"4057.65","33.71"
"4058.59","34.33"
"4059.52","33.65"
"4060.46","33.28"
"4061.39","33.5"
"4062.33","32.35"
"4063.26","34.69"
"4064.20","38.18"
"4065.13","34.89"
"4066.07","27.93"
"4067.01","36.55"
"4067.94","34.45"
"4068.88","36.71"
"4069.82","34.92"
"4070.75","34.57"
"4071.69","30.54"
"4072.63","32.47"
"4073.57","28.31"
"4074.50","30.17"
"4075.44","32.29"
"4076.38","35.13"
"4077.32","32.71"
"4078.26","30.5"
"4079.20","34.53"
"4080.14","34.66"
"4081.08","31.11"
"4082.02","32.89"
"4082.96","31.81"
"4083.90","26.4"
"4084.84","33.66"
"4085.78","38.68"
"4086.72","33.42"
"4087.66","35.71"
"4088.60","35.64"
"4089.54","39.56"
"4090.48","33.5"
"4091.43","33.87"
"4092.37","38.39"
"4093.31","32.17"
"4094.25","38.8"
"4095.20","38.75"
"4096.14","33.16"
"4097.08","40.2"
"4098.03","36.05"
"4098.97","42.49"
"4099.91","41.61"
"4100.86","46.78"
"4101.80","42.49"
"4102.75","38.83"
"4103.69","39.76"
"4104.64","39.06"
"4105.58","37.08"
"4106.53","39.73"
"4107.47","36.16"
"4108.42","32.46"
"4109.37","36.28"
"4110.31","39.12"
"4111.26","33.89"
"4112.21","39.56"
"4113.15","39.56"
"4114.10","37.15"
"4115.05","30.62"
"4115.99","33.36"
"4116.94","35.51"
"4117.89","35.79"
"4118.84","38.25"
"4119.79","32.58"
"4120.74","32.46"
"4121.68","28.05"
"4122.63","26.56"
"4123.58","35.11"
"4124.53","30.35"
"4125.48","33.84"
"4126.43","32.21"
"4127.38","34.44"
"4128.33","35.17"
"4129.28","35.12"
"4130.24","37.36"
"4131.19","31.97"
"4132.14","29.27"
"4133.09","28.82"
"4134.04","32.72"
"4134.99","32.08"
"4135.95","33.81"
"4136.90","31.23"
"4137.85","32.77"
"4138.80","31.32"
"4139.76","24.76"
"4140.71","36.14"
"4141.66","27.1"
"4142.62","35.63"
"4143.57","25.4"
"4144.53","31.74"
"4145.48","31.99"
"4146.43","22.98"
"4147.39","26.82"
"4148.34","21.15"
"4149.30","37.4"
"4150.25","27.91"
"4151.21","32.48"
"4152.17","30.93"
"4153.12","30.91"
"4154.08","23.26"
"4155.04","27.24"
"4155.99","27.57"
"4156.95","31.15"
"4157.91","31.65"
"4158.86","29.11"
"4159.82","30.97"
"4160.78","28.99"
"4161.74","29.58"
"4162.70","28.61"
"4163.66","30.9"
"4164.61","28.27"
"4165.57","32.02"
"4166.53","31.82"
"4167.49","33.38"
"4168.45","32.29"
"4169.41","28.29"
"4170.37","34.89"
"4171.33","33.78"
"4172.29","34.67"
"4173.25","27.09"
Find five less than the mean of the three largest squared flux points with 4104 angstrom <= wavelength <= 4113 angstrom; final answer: 1553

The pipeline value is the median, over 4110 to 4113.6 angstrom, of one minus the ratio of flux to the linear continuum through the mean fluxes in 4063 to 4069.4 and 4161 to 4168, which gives -0.20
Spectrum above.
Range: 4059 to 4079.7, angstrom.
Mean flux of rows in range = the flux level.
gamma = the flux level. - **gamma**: 33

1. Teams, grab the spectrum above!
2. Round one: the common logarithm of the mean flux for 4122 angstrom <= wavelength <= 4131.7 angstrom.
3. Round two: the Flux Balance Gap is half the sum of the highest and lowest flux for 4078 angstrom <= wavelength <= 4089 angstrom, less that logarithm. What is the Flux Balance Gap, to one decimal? 31.0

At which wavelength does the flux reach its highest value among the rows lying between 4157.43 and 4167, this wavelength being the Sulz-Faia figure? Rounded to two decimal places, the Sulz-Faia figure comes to 4165.57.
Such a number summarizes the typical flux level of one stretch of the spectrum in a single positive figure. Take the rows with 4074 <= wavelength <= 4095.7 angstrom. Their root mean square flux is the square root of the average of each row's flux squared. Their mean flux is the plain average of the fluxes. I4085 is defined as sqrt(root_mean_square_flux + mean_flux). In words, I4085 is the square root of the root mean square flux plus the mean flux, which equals 8.27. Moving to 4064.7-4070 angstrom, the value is 8.28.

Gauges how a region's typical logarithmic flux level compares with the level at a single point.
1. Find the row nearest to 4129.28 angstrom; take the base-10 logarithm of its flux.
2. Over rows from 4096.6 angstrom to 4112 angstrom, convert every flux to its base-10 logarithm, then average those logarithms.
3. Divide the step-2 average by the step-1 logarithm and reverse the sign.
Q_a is -1.03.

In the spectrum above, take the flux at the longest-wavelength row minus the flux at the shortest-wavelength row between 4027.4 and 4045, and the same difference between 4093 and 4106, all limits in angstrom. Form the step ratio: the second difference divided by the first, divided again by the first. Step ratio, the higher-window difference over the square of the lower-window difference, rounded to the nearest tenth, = 0.6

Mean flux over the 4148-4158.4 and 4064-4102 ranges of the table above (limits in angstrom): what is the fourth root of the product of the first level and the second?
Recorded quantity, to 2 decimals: 5.66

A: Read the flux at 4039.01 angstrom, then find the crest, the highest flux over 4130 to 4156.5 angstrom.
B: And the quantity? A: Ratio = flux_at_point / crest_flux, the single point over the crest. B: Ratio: 1.01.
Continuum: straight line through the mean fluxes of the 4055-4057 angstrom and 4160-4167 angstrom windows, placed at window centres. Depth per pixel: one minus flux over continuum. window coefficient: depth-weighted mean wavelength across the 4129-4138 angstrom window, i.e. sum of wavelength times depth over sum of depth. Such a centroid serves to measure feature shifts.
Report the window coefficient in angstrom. 4132.8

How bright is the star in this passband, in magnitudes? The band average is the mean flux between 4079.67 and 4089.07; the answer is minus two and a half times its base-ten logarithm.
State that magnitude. -3.81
